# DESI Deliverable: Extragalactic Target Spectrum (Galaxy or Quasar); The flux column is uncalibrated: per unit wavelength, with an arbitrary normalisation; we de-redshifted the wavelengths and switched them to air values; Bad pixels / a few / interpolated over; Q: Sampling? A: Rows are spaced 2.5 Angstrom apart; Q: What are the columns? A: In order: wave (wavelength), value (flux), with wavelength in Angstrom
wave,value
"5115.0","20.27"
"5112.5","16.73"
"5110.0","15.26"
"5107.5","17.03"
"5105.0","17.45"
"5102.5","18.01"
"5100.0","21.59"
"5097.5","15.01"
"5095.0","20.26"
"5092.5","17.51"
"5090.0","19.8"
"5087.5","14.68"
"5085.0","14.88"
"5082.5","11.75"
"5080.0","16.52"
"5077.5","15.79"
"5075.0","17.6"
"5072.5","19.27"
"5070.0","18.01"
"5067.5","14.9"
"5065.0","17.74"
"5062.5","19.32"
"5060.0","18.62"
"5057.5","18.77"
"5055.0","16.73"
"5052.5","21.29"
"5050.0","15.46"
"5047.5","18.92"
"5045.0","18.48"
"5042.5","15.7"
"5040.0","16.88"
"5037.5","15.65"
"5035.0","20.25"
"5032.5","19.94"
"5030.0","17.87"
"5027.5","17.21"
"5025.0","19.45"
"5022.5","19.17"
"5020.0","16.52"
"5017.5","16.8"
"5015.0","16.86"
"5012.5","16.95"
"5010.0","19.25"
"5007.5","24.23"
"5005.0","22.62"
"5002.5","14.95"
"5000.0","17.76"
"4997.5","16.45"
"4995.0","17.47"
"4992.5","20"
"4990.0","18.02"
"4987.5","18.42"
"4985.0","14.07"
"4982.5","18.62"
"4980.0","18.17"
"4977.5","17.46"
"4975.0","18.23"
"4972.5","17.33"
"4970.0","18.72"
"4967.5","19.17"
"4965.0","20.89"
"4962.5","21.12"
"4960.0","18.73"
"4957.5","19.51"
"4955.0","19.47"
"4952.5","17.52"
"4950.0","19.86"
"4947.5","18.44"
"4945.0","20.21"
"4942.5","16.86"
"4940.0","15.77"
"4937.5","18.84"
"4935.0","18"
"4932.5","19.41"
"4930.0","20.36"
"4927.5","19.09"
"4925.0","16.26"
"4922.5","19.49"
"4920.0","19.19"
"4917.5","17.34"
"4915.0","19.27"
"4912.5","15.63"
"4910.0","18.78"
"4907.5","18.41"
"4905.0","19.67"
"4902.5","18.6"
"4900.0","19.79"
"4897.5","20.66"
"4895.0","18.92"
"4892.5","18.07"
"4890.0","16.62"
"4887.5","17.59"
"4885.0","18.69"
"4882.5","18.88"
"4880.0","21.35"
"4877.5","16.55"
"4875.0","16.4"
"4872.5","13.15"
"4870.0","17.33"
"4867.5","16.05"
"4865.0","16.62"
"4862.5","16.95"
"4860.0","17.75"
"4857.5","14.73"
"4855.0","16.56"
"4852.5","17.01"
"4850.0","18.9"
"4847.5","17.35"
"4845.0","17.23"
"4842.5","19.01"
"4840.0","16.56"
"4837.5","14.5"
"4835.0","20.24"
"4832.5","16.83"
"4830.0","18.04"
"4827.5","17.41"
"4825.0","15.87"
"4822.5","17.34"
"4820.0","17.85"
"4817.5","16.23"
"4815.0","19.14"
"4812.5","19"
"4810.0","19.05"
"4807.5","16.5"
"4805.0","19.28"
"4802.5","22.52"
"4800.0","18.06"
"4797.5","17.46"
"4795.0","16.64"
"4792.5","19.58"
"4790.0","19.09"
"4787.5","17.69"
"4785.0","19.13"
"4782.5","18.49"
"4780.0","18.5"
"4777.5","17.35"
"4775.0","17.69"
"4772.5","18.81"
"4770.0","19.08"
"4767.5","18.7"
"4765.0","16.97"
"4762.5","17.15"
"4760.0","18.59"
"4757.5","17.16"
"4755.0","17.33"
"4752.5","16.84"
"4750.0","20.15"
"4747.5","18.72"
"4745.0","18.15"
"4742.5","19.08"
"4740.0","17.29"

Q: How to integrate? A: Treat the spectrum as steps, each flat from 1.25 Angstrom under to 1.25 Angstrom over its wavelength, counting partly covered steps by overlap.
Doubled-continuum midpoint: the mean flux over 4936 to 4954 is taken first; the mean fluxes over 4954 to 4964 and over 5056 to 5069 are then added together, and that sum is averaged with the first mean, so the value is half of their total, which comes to 27.9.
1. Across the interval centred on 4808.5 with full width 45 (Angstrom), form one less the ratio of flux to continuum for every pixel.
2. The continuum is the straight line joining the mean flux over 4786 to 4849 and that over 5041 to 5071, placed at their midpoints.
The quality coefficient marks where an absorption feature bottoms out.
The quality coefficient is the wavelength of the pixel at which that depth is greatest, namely 4825.0 Angstrom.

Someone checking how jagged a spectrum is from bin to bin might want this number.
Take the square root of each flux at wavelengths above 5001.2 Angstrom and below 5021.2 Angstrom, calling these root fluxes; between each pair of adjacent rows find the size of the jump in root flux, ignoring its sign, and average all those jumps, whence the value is 0.27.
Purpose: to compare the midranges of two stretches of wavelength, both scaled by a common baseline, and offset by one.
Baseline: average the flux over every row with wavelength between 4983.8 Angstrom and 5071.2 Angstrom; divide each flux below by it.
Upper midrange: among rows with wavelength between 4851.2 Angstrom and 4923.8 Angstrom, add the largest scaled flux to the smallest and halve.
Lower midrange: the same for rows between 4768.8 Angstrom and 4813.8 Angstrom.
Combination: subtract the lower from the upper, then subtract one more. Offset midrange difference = -1.13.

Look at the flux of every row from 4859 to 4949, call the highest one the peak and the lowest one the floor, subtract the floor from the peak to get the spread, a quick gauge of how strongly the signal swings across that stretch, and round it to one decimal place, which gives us 8.2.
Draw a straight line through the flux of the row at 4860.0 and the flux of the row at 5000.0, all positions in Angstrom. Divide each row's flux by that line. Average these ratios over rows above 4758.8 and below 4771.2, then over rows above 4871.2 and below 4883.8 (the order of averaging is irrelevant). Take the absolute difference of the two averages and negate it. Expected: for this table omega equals -0.047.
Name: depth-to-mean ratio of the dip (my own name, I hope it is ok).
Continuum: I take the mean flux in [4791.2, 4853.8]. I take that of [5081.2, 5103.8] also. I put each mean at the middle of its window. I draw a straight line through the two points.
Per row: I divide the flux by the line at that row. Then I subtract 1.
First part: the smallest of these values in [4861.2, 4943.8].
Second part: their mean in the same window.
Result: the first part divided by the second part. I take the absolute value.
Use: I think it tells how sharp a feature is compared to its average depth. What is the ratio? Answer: 12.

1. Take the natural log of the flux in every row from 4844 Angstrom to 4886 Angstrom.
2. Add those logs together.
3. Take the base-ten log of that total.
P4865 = 1.68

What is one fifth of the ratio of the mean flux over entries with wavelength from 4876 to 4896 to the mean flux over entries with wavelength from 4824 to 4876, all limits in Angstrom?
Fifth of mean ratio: 0.217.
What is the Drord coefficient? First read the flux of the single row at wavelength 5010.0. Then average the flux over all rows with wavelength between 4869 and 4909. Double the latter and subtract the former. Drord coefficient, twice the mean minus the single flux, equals 17.1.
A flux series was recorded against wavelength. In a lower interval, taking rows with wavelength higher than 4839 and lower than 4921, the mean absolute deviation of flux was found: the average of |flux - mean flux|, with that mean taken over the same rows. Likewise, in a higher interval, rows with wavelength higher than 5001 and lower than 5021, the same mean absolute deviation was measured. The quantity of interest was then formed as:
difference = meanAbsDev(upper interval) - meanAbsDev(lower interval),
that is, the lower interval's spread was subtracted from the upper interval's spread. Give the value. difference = 1.3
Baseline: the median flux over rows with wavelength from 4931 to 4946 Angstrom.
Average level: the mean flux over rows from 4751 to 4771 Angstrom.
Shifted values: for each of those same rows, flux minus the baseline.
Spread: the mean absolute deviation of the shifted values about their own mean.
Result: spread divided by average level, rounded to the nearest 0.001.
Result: 0.045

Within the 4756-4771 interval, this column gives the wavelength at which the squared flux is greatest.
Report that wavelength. 4770.0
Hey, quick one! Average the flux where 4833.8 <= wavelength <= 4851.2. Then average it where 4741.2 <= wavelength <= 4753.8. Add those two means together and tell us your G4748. 36.3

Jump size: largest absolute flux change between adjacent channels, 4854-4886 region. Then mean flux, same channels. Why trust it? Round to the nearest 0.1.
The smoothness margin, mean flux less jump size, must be 12.2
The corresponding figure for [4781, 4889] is 11.9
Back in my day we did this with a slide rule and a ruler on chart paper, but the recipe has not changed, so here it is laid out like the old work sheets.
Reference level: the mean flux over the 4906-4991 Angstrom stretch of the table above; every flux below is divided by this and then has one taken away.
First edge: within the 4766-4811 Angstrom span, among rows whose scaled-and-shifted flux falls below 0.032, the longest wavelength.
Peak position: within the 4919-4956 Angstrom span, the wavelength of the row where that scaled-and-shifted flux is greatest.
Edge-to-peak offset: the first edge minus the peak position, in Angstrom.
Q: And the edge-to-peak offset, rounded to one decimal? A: -122.5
